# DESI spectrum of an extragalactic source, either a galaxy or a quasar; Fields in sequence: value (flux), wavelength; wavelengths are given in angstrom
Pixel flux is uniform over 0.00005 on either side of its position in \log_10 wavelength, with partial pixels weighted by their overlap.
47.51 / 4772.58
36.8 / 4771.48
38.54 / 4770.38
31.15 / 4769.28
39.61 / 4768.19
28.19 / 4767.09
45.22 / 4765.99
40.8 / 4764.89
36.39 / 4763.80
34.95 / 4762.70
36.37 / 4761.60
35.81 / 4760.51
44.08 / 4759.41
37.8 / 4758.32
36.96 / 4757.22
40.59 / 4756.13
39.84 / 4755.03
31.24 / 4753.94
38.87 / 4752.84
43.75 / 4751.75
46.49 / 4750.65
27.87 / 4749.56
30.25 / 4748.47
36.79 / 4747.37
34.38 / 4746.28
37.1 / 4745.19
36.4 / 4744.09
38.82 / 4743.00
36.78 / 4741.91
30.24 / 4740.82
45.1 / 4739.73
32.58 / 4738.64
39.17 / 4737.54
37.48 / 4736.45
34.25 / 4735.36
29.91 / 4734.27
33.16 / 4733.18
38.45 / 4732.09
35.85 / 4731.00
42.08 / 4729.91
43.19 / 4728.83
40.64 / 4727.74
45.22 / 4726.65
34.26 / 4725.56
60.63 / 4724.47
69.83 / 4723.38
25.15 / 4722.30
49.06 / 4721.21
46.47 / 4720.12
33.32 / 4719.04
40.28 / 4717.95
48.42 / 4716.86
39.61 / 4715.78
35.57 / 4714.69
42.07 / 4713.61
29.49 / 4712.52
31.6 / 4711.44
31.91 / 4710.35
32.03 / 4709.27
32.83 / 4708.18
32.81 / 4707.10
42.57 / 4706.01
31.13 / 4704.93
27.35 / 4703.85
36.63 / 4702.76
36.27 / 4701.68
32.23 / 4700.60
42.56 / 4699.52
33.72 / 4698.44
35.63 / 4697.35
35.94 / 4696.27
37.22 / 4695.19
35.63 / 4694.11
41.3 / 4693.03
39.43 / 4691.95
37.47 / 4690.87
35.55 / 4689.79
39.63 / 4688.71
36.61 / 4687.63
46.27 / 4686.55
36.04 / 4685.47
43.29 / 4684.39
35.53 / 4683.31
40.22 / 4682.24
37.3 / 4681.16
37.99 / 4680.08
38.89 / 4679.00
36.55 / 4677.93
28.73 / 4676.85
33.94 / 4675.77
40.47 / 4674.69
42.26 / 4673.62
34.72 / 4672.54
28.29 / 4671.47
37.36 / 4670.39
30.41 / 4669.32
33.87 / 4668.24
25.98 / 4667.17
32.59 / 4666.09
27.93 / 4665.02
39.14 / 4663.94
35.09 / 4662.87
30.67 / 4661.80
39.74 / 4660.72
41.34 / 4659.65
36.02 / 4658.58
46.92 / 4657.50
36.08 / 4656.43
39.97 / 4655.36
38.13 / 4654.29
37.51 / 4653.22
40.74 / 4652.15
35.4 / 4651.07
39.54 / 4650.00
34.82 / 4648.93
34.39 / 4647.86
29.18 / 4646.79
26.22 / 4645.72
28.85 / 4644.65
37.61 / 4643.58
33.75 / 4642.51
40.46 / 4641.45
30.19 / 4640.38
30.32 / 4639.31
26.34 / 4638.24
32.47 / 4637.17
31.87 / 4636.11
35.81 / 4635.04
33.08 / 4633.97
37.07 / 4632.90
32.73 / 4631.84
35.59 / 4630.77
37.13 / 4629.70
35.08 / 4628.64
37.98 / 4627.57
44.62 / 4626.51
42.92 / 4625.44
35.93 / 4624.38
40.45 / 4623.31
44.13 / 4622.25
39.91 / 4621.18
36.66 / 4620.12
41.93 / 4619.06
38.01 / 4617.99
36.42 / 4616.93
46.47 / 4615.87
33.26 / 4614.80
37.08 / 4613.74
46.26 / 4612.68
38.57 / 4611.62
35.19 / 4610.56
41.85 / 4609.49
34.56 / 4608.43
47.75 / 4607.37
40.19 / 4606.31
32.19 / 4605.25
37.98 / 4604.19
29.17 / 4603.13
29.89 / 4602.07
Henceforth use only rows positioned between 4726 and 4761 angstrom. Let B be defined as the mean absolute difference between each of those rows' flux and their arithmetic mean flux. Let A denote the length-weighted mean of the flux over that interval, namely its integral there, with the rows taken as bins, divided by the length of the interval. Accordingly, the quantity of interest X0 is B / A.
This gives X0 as 0.102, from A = 37.5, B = 3.8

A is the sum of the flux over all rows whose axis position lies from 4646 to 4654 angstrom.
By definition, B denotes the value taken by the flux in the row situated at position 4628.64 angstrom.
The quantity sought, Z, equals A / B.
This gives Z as 7.2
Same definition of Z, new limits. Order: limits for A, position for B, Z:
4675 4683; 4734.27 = 8.5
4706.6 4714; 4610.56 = 6.6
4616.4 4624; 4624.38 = 7.7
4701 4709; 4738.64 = 7.4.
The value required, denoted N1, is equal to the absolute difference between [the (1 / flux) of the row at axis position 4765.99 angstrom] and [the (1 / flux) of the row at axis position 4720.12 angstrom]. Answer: 0.0006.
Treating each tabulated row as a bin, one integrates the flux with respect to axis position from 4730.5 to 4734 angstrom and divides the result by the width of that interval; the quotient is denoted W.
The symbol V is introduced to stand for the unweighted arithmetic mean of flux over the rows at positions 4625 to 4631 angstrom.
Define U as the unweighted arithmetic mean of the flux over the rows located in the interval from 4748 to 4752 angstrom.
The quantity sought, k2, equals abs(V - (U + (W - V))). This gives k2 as 5.3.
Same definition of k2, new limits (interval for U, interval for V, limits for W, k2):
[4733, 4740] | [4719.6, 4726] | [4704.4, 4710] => 25.0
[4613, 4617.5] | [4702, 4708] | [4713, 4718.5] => 11.1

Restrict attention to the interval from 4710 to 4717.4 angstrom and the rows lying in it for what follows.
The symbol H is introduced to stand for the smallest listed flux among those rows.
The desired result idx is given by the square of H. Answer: 870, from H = 29.49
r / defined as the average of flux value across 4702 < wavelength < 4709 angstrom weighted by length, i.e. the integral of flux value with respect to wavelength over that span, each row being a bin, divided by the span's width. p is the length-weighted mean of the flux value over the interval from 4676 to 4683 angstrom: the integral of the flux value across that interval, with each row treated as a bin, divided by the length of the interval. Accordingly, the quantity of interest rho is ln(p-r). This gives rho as 1.0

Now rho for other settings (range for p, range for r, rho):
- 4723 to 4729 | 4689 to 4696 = 2.4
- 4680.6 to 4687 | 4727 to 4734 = -0.1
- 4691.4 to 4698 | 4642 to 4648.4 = 1.8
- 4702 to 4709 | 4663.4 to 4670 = 0.7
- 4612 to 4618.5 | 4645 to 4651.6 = 1.9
